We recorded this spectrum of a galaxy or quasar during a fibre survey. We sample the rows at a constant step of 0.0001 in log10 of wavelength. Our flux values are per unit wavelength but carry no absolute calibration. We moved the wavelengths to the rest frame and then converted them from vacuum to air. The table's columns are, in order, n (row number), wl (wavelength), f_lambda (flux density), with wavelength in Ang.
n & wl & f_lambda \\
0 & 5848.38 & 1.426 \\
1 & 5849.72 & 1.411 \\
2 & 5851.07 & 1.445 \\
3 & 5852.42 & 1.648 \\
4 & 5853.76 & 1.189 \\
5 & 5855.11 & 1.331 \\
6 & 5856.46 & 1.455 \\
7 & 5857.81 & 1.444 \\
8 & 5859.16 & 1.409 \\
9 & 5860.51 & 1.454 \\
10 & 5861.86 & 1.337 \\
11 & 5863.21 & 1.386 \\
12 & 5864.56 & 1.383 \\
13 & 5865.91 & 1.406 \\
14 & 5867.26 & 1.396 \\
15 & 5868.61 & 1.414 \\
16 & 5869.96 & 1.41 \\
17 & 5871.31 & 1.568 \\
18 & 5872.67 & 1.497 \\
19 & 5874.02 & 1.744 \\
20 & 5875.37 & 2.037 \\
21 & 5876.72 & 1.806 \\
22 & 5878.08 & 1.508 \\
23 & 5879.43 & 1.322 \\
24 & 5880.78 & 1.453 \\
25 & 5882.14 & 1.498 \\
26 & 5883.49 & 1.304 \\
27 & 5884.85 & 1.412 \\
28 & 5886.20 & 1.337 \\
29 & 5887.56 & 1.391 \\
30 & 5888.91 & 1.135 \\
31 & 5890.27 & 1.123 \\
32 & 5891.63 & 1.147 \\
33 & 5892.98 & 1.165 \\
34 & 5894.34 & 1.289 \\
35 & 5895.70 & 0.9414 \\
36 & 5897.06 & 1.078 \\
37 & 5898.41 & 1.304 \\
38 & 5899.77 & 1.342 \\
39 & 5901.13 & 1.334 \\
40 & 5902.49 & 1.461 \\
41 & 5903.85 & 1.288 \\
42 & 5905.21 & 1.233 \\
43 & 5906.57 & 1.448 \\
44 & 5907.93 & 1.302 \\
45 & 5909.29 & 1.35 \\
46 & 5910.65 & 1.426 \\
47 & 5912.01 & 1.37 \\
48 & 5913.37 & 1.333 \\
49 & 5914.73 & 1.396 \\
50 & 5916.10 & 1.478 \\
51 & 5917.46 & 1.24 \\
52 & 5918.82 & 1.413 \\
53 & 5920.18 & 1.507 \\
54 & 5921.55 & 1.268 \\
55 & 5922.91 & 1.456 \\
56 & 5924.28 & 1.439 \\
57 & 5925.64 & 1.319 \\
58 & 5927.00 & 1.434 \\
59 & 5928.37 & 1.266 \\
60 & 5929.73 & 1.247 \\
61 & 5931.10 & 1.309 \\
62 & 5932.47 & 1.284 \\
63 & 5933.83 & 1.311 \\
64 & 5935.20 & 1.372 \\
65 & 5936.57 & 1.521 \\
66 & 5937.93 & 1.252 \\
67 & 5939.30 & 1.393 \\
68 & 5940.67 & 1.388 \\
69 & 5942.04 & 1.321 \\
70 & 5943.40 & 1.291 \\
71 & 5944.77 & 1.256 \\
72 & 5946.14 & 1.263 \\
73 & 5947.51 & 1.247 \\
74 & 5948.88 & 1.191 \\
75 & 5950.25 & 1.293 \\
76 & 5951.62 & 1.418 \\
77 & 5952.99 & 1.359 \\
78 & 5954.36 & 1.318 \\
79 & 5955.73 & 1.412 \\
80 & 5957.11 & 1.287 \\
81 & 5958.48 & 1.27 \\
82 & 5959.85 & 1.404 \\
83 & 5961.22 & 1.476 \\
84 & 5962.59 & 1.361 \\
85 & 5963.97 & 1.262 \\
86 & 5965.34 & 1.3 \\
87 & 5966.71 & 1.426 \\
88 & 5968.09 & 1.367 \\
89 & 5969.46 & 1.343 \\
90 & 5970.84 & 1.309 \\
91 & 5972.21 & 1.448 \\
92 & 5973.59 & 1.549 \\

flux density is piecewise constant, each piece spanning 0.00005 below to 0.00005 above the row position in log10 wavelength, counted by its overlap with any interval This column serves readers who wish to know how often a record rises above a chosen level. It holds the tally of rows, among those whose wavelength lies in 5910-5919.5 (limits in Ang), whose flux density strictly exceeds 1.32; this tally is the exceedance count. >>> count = 6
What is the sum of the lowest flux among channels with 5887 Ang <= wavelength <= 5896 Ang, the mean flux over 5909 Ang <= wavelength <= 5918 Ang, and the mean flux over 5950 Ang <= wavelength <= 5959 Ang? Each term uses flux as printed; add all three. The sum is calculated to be 3.65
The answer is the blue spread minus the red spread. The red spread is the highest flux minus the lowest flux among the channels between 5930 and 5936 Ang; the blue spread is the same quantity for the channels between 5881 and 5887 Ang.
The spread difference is 0.11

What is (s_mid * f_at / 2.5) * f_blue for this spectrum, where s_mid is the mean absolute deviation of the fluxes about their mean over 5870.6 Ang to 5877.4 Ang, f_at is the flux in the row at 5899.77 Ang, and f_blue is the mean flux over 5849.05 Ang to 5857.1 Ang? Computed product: 0.12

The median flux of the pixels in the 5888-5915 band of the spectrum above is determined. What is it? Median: 1.30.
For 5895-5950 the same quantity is 1.32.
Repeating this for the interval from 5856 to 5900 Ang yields 1.40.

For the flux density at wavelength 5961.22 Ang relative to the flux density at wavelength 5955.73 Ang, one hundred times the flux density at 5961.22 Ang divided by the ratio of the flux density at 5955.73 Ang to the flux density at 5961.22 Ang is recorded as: 154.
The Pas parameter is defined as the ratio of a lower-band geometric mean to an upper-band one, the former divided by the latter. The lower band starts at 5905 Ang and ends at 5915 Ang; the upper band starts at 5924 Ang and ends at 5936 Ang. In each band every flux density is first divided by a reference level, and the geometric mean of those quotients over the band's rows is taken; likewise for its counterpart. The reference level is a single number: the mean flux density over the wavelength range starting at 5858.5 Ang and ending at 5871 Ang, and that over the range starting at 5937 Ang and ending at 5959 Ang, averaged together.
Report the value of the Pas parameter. 1.02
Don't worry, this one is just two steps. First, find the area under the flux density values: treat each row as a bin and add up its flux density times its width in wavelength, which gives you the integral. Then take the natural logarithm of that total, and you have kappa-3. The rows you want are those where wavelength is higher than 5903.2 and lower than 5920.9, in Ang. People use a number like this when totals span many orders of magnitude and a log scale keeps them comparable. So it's 3.2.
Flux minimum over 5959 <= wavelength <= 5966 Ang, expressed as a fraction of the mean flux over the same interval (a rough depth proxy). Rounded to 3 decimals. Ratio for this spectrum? 0.928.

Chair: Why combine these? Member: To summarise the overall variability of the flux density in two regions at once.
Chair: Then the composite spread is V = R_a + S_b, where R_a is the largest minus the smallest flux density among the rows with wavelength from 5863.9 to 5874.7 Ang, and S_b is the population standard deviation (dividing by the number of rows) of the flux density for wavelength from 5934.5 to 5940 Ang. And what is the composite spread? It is 0.46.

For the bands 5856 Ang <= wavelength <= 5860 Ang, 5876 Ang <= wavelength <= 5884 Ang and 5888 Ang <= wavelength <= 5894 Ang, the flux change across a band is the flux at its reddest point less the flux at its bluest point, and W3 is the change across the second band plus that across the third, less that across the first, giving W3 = -0.43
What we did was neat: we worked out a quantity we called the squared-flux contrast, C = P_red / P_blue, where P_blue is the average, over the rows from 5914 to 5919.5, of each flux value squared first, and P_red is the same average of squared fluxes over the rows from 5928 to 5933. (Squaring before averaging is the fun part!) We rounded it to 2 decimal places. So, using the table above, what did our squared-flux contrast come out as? 0.85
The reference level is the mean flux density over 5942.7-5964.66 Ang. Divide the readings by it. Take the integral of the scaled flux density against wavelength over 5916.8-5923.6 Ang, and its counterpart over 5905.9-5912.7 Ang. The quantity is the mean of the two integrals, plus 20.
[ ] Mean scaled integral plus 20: 27.1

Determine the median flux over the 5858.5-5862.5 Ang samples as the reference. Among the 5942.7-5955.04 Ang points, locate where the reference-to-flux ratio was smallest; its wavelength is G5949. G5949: 5951.62 Ang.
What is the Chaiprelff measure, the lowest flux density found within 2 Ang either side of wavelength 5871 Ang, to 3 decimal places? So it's 1.410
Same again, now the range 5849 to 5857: 1.189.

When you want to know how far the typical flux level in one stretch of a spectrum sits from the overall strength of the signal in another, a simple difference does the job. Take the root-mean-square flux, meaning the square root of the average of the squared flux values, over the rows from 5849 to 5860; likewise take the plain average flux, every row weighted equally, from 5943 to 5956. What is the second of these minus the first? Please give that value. -0.12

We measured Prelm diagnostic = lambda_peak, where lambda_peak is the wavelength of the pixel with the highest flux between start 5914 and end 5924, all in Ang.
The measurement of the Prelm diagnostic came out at 5920.18 Ang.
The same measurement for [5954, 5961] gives 5955.73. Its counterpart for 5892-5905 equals 5902.49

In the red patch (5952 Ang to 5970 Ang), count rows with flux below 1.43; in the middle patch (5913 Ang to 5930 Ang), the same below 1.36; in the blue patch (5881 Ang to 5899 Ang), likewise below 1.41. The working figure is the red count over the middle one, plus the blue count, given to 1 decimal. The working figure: 13.0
